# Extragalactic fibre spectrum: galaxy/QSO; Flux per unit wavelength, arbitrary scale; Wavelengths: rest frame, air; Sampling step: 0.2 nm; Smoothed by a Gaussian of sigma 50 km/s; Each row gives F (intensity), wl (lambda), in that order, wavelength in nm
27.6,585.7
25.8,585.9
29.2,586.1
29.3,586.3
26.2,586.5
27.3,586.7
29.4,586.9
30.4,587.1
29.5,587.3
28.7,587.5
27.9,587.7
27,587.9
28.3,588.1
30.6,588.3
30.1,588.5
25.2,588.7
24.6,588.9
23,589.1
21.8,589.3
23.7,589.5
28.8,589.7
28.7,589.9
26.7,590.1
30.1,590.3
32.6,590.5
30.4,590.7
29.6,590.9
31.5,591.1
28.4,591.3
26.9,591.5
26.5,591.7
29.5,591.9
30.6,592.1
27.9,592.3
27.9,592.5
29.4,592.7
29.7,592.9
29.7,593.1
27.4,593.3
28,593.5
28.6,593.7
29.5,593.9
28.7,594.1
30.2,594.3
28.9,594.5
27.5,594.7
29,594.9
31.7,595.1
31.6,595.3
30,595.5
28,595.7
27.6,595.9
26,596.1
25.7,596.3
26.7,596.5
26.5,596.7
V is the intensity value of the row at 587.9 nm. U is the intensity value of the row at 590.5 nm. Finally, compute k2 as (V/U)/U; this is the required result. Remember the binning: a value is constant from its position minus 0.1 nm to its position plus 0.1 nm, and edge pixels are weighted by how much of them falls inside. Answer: 0.0254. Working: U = 32.6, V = 27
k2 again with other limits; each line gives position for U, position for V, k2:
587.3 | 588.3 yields 0.0352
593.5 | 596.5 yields 0.0341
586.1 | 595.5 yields 0.0352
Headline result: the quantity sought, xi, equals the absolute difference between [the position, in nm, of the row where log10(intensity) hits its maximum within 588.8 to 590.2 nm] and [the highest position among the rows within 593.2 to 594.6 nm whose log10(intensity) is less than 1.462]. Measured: 4.80 nm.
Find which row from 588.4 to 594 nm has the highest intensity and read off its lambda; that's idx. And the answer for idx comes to 590.5 nm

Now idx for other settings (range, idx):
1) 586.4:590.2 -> 588.3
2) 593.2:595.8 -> 595.1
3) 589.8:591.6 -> 590.5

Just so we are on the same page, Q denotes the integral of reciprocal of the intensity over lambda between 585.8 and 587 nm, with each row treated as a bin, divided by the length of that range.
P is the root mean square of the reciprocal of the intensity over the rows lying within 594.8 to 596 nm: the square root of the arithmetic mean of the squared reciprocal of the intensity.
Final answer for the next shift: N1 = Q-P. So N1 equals 0.0021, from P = 0.0339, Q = 0.0360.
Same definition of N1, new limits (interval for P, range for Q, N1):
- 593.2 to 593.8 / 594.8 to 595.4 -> -0.0032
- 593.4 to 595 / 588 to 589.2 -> 0.0027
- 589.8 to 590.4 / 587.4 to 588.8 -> 0.0003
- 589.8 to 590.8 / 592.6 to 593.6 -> 0.0008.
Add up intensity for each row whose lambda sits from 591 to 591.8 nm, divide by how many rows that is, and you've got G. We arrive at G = 28.3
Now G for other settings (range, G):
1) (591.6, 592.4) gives 28.6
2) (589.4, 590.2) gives 27.0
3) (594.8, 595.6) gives 30.6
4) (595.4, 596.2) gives 27.9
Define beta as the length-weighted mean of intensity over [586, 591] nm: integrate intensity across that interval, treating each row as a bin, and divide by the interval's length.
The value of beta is 28.0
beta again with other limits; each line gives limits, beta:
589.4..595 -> 28.8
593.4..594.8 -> 28.8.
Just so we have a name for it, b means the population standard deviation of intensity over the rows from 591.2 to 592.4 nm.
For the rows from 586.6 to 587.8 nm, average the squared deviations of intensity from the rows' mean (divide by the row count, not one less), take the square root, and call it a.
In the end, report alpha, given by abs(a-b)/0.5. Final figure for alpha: 0.8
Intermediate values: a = 1.0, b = 1.42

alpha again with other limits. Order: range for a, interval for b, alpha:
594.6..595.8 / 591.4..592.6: 0.4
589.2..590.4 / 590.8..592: 2.5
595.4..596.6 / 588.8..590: 2.5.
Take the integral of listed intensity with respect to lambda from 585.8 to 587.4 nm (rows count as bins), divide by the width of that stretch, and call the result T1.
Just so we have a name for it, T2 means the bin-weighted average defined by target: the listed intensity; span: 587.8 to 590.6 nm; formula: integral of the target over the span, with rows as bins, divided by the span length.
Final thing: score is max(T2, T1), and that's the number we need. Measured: 28.4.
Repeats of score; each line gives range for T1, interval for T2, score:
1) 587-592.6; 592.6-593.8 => 28.8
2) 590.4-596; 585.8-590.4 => 29.2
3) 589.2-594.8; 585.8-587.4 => 28.5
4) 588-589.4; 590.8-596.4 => 28.8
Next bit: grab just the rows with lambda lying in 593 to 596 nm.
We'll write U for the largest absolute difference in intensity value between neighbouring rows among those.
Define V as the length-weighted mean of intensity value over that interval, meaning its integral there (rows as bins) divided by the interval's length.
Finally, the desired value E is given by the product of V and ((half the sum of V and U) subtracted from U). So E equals -384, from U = 2.7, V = 29.1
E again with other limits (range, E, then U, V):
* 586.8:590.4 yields -307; 5.1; 27.5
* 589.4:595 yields -341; 5.1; 28.8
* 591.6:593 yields -371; 3.0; 28.8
